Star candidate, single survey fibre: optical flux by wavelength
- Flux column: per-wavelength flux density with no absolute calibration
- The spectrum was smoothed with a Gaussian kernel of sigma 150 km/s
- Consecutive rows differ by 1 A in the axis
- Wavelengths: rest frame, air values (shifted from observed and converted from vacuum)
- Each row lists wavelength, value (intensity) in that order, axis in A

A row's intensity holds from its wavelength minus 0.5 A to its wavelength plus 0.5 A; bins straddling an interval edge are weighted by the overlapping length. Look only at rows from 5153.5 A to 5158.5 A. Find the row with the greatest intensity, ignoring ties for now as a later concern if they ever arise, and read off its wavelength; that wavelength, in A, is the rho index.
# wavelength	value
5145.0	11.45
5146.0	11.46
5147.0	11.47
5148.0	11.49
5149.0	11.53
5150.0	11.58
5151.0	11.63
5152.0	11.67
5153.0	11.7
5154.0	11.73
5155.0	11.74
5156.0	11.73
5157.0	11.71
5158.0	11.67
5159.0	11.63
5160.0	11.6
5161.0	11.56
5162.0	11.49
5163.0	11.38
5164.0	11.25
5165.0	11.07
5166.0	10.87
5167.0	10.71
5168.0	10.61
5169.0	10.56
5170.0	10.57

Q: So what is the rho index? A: 5155.0 A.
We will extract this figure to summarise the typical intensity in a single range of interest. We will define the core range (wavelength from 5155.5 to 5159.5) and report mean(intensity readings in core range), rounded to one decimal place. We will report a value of 11.7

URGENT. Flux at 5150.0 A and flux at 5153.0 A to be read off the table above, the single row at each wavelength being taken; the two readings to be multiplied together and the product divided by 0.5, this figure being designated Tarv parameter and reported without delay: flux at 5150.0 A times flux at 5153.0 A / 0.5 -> 271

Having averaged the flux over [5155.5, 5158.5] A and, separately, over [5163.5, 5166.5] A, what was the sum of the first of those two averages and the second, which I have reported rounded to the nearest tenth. 22.8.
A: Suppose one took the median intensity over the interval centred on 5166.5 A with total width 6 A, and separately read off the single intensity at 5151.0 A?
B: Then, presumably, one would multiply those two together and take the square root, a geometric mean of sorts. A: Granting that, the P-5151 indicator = 11.2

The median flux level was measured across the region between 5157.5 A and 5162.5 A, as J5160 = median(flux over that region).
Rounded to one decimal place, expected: 11.6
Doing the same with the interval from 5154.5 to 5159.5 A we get 11.7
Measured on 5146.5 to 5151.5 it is 11.5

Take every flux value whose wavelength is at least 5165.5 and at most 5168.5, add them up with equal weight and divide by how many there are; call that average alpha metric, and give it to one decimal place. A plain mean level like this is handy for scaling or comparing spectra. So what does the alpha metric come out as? 10.7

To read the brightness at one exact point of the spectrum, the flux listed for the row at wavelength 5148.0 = 11.49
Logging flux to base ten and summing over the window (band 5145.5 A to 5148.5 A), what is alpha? 3.18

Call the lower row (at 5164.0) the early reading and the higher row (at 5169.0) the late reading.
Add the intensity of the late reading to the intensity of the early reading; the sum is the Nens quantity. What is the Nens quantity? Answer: 21.81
